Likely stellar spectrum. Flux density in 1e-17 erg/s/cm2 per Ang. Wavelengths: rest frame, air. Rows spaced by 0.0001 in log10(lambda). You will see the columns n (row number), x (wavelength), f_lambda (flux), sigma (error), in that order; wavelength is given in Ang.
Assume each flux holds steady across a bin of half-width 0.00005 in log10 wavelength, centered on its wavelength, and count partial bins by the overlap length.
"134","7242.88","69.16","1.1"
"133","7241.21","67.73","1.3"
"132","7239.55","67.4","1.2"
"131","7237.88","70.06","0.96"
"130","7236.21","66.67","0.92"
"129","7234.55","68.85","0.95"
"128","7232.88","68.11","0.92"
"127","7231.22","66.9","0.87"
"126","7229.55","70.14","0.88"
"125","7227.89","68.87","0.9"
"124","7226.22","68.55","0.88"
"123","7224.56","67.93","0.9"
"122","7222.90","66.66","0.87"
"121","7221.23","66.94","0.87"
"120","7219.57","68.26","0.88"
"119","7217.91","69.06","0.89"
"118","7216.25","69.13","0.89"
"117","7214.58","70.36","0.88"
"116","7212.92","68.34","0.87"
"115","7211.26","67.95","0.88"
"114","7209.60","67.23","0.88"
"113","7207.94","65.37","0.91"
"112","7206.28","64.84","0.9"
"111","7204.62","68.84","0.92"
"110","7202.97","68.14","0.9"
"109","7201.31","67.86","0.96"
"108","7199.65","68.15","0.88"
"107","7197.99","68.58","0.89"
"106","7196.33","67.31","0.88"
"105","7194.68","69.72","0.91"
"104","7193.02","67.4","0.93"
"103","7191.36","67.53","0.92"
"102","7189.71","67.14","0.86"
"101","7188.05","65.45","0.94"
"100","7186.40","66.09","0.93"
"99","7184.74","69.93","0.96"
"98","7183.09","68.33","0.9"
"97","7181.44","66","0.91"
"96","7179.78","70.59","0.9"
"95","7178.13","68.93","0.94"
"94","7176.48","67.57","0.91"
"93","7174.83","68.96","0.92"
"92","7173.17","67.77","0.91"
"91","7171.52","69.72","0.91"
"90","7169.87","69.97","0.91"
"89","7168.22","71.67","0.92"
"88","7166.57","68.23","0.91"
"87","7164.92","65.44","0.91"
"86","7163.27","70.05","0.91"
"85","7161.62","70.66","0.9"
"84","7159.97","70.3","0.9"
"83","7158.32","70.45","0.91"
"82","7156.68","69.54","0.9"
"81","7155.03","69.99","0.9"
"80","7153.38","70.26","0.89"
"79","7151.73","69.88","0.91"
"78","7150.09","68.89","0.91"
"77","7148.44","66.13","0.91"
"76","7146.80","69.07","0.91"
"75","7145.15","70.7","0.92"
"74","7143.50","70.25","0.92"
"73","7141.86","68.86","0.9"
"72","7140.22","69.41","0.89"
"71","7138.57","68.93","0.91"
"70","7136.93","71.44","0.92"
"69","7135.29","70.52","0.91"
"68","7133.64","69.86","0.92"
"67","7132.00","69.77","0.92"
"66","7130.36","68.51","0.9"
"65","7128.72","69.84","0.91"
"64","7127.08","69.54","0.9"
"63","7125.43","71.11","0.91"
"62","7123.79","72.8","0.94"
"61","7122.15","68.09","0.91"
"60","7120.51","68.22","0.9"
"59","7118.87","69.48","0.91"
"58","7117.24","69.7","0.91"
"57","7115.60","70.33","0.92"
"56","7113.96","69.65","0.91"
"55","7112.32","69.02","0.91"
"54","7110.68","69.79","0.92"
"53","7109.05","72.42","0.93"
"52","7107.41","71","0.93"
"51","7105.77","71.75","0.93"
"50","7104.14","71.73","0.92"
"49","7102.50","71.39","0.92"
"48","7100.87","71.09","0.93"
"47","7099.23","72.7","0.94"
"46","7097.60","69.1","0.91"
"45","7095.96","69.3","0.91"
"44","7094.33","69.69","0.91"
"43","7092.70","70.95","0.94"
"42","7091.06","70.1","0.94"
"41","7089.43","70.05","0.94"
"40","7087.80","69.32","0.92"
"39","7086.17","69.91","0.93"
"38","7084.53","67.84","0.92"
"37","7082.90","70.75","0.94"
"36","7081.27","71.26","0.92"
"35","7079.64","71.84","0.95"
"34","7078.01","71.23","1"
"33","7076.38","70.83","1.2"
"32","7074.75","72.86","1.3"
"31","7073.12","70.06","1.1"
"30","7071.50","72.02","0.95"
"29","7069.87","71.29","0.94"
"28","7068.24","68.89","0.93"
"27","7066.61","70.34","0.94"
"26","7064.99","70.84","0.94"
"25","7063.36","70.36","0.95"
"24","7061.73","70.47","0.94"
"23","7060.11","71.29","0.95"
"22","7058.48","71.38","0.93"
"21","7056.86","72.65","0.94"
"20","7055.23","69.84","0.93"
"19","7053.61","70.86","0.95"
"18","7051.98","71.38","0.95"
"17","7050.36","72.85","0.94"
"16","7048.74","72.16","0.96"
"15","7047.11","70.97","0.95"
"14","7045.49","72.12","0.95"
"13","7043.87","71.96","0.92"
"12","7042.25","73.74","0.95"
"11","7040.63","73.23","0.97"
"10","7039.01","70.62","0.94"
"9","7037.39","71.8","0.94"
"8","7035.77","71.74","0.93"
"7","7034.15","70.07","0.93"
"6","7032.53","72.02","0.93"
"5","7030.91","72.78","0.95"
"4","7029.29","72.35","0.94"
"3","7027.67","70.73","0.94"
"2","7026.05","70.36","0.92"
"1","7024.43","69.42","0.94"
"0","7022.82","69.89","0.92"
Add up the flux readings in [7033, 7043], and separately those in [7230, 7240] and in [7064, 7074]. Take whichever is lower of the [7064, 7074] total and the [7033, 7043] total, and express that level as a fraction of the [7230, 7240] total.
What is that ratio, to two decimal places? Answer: 1.04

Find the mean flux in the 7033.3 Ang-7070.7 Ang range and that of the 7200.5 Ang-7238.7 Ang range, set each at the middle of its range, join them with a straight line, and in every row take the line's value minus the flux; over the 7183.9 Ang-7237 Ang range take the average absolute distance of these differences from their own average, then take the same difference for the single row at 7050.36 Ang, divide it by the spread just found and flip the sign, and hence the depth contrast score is 1.3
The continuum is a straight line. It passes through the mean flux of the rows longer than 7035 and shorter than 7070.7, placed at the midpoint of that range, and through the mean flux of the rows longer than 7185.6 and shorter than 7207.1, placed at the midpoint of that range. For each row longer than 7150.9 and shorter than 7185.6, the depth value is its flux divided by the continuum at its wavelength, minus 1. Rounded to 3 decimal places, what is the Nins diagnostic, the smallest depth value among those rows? -0.042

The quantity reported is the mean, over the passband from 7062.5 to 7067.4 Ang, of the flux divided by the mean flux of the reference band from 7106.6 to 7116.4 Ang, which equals 1.00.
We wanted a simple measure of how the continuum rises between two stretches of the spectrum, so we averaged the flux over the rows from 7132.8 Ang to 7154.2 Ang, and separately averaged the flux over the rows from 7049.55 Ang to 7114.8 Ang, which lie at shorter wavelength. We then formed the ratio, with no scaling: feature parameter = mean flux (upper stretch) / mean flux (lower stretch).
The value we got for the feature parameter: 0.983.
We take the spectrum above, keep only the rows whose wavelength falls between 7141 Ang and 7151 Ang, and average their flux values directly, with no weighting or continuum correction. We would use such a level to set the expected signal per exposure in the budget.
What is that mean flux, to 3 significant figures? 69.0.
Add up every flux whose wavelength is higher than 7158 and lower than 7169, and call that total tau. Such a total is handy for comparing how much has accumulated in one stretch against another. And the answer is 487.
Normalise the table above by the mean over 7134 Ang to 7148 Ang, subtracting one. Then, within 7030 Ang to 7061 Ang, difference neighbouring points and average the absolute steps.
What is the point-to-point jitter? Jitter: 0.0166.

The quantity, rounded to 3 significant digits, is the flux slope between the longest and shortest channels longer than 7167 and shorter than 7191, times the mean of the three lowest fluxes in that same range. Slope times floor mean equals -13.9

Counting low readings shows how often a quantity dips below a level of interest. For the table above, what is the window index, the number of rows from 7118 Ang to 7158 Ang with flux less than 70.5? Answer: 19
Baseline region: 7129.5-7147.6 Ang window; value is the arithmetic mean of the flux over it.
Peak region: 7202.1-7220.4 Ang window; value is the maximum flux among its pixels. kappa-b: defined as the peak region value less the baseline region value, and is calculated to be 0.6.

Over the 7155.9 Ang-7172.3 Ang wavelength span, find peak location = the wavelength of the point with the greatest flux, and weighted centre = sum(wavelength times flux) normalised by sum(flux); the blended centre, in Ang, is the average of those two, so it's 7166.2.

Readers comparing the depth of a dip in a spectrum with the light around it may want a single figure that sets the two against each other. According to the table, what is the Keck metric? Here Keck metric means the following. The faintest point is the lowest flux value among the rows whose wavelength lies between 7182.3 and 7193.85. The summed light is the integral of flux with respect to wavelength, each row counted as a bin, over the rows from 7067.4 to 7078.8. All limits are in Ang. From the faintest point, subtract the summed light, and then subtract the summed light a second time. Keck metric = -1554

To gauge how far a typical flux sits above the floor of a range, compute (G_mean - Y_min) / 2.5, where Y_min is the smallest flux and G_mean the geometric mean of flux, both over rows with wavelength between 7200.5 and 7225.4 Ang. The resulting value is 1.2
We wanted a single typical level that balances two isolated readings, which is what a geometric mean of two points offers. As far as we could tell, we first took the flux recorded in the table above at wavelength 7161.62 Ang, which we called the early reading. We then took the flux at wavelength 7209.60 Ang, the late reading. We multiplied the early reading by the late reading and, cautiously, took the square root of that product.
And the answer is 68.9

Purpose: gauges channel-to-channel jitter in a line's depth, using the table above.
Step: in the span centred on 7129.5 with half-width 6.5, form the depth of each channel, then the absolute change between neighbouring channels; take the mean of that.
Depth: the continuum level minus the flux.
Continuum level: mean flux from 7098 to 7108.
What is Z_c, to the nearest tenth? 1.0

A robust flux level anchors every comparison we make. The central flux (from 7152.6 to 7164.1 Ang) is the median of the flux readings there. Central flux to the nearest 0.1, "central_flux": 70.3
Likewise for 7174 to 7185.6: 68.9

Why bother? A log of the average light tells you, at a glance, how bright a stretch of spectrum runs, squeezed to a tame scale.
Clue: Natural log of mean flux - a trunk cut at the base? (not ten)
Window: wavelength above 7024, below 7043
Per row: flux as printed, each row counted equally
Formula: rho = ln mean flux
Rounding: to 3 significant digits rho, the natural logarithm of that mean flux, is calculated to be 4.27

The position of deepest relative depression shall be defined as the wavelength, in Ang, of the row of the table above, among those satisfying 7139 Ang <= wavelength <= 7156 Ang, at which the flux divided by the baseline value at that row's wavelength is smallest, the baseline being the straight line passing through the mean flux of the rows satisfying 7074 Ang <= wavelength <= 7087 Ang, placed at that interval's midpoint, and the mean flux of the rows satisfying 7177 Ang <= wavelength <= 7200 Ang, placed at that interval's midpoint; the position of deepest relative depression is 7148.44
